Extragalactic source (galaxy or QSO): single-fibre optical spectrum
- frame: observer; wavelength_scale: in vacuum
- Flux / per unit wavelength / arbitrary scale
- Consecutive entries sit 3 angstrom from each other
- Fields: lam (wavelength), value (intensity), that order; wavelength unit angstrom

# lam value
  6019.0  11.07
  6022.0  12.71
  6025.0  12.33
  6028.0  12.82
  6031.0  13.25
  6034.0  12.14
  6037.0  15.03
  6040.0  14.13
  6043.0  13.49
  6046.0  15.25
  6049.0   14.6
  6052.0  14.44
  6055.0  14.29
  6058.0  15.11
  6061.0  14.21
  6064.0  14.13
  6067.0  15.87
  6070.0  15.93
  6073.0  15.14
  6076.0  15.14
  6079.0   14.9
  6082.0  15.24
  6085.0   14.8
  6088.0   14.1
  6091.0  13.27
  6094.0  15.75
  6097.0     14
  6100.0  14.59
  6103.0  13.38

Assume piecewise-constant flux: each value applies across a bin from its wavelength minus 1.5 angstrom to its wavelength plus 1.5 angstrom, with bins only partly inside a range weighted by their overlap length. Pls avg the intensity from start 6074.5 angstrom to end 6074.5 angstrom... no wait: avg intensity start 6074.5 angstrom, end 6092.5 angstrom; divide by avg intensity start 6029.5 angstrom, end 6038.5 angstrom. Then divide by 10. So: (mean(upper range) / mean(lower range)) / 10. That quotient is 0.108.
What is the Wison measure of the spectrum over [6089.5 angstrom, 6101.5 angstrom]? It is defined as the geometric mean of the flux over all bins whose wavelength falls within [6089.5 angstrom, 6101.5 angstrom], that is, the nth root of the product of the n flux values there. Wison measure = 14.4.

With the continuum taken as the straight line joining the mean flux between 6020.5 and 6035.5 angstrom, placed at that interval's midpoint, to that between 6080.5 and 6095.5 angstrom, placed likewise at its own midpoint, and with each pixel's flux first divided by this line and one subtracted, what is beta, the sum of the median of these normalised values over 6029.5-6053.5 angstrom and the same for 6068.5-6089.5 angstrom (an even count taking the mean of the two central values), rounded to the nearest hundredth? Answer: 0.13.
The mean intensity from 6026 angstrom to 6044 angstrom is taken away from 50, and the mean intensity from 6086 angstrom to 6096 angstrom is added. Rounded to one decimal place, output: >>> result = 50.9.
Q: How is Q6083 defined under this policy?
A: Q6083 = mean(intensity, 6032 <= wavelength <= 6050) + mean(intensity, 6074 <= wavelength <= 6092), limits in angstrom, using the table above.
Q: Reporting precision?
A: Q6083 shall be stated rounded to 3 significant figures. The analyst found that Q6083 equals 28.7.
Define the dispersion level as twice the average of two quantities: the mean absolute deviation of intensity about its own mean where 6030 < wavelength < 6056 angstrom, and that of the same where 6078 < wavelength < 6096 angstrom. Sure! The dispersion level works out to 1.40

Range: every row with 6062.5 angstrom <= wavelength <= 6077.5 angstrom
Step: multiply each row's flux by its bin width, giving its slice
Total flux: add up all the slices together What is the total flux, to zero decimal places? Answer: 229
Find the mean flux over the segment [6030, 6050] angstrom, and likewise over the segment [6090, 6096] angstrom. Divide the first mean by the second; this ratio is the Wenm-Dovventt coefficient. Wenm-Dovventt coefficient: 0.96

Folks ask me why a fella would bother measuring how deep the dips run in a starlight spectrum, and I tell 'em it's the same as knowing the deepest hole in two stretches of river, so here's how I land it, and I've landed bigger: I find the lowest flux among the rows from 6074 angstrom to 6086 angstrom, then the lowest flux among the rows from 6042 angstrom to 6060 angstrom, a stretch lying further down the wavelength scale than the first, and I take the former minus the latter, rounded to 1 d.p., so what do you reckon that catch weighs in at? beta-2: 1.3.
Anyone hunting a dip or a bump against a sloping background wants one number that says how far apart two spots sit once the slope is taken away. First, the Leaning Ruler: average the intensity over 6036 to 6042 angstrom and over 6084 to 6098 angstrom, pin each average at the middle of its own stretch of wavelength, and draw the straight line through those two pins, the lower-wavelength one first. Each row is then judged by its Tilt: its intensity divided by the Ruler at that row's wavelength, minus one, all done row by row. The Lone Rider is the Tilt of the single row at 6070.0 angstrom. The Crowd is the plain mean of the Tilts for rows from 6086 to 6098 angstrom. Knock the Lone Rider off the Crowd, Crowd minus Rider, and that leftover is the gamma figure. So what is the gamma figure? -0.11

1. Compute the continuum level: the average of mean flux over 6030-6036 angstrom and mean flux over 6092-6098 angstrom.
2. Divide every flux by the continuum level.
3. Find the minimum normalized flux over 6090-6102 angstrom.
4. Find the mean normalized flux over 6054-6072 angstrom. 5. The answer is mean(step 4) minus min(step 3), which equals 0.12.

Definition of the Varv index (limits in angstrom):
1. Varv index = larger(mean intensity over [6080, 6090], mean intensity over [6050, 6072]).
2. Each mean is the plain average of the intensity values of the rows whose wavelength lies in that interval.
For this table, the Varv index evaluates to 14.9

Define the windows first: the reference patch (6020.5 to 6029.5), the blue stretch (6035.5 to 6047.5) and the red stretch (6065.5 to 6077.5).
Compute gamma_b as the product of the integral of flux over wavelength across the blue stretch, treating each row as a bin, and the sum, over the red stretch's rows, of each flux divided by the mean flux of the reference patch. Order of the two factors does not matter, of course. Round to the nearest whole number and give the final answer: 854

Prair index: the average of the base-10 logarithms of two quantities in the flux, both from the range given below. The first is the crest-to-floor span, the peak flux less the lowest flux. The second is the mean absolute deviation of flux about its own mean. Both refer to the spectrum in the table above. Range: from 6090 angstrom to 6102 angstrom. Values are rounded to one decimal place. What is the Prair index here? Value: 0.1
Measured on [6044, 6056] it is -0.3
